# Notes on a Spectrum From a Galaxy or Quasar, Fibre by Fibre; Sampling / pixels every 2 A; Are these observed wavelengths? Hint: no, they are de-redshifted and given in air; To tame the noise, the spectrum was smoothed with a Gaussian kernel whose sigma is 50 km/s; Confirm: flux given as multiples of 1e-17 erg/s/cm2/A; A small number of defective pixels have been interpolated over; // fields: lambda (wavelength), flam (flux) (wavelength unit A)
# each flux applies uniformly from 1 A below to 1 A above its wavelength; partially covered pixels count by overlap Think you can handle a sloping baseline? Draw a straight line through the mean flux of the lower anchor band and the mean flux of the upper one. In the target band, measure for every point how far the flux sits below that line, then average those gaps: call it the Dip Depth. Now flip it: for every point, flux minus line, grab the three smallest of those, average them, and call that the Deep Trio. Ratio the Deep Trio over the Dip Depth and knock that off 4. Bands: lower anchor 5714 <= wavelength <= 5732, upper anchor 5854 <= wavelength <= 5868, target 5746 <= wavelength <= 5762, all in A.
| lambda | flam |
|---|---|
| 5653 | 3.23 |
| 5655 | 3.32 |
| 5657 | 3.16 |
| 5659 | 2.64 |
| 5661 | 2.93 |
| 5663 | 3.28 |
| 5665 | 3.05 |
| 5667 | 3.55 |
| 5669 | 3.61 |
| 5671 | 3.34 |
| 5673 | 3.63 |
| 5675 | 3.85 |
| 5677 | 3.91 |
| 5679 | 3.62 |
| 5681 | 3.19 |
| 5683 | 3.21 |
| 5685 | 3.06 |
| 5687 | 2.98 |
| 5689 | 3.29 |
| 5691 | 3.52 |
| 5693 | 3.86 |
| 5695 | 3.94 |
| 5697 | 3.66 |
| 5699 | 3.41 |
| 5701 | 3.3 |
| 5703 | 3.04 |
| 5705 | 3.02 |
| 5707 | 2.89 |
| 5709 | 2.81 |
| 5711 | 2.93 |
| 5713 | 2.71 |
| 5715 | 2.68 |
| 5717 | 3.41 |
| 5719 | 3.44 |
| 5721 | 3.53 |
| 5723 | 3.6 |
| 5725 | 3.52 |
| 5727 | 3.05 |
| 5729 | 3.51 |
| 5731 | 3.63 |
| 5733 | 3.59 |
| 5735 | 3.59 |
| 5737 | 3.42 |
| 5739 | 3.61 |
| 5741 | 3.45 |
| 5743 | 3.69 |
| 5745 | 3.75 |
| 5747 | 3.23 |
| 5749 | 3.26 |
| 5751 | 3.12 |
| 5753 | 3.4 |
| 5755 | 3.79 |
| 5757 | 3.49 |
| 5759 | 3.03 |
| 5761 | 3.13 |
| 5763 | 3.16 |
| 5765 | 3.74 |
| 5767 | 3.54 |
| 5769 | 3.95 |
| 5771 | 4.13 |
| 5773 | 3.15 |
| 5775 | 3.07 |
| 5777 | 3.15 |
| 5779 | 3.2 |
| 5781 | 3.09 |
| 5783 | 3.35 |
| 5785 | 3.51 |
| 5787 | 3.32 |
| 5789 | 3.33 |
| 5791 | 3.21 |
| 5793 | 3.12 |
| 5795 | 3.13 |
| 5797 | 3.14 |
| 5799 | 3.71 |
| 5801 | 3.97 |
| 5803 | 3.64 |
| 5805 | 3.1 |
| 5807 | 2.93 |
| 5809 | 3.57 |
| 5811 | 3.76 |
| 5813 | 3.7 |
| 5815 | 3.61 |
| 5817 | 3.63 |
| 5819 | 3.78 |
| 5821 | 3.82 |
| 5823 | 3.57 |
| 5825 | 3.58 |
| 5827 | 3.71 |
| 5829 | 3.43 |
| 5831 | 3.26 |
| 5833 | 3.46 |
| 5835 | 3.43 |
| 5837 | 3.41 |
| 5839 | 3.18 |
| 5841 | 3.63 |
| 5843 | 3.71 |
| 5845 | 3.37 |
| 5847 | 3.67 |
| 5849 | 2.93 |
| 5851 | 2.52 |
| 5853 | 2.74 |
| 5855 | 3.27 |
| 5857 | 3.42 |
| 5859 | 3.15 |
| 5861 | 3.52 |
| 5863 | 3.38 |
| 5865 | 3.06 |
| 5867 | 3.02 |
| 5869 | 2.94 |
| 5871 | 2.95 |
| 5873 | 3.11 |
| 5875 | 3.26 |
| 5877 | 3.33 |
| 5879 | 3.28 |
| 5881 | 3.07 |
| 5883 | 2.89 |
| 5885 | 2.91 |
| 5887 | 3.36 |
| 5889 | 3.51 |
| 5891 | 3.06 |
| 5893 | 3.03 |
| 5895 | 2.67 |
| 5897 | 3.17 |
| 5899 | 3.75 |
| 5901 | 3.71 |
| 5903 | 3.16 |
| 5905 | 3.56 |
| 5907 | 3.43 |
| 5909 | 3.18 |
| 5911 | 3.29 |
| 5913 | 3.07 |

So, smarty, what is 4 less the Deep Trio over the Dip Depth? 10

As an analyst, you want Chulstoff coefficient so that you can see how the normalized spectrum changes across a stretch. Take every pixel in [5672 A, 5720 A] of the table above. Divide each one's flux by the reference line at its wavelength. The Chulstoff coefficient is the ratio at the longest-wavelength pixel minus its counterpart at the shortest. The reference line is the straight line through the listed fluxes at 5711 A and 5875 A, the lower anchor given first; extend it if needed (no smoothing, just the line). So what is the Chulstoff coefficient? -0.10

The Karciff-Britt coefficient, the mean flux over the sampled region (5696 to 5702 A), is 3.5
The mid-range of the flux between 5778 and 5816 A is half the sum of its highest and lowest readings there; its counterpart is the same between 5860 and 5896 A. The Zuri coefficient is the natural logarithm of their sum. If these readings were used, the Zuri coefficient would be 1.88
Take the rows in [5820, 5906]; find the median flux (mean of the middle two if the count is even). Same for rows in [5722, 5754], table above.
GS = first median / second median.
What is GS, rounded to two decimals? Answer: 0.93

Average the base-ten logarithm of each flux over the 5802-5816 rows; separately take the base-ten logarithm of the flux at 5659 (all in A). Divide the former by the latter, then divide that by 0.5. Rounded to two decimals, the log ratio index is 2.56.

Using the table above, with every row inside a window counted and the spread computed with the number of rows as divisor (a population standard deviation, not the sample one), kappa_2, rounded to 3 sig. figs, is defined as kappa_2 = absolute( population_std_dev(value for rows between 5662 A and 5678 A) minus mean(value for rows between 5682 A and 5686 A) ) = 2.86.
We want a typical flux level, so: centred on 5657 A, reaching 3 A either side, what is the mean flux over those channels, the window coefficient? 3.04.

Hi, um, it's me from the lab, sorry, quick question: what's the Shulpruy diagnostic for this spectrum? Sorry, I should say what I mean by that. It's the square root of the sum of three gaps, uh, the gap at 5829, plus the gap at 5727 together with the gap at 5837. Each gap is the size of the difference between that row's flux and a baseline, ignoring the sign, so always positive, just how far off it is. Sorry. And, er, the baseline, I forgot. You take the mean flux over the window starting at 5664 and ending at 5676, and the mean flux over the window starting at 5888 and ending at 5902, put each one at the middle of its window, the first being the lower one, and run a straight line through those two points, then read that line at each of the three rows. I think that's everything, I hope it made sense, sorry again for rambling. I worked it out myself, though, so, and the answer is 0.75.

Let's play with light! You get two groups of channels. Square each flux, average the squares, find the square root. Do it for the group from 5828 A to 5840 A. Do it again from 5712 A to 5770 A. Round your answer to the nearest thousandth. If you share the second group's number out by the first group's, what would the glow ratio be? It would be 1.019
